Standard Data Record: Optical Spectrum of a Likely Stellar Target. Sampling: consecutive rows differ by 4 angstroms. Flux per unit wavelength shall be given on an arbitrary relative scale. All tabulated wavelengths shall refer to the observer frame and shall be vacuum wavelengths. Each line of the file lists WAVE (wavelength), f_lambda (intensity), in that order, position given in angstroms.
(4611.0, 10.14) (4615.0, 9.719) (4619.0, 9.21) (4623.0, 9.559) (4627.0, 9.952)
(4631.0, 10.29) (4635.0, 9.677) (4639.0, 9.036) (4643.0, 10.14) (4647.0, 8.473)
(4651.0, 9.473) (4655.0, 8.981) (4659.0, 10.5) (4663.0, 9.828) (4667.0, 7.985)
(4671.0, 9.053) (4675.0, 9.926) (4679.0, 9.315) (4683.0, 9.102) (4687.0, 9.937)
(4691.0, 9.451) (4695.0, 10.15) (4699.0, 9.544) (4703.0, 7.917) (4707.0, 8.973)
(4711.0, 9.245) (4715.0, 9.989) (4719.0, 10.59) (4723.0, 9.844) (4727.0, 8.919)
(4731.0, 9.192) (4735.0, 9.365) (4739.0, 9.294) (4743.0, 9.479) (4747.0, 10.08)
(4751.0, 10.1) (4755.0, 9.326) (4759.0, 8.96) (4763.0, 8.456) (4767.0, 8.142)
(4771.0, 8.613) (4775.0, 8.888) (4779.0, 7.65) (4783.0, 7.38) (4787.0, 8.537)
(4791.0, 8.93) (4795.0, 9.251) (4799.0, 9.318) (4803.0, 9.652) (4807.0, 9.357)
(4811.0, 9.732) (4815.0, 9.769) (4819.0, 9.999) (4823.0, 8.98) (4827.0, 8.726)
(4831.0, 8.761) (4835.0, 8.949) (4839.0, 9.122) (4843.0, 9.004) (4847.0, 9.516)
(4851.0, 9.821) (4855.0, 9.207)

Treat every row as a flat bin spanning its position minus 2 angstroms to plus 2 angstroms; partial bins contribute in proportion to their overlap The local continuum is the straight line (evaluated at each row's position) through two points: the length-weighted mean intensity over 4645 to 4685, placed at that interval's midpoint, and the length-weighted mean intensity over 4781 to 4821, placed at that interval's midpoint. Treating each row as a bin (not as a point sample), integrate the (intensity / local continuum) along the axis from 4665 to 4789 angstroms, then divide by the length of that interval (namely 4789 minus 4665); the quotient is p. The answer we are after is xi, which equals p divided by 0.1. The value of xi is 9.9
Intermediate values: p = 0.99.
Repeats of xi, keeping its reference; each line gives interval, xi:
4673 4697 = 10.4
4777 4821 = 9.8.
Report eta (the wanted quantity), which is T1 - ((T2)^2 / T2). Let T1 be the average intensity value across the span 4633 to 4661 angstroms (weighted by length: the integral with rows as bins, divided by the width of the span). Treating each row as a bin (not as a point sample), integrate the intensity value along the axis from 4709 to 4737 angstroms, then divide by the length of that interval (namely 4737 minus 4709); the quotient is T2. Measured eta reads -0.12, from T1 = 9.47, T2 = 9.59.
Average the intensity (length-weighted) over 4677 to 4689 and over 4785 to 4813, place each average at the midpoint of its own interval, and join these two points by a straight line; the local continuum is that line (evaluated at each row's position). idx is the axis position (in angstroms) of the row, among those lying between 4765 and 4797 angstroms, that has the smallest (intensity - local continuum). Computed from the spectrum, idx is 4783.0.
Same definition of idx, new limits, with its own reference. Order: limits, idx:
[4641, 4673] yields 4667.0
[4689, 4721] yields 4703.0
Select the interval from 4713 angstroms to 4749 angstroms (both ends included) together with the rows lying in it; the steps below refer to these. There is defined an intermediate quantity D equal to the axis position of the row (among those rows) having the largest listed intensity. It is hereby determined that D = 4719.0 angstroms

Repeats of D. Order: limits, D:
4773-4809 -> 4803.0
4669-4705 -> 4695.0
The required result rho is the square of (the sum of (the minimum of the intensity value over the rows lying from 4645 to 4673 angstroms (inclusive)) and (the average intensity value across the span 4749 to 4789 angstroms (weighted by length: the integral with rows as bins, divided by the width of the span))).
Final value 275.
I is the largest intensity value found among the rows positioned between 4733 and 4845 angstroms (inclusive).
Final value 10.1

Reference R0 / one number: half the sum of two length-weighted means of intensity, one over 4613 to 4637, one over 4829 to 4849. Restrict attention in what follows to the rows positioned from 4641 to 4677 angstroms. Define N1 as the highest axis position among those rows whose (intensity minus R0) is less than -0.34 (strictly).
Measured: 4671.0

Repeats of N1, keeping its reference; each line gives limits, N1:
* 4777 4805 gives 4791.0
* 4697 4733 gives 4727.0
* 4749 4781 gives 4779.0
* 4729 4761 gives 4759.0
